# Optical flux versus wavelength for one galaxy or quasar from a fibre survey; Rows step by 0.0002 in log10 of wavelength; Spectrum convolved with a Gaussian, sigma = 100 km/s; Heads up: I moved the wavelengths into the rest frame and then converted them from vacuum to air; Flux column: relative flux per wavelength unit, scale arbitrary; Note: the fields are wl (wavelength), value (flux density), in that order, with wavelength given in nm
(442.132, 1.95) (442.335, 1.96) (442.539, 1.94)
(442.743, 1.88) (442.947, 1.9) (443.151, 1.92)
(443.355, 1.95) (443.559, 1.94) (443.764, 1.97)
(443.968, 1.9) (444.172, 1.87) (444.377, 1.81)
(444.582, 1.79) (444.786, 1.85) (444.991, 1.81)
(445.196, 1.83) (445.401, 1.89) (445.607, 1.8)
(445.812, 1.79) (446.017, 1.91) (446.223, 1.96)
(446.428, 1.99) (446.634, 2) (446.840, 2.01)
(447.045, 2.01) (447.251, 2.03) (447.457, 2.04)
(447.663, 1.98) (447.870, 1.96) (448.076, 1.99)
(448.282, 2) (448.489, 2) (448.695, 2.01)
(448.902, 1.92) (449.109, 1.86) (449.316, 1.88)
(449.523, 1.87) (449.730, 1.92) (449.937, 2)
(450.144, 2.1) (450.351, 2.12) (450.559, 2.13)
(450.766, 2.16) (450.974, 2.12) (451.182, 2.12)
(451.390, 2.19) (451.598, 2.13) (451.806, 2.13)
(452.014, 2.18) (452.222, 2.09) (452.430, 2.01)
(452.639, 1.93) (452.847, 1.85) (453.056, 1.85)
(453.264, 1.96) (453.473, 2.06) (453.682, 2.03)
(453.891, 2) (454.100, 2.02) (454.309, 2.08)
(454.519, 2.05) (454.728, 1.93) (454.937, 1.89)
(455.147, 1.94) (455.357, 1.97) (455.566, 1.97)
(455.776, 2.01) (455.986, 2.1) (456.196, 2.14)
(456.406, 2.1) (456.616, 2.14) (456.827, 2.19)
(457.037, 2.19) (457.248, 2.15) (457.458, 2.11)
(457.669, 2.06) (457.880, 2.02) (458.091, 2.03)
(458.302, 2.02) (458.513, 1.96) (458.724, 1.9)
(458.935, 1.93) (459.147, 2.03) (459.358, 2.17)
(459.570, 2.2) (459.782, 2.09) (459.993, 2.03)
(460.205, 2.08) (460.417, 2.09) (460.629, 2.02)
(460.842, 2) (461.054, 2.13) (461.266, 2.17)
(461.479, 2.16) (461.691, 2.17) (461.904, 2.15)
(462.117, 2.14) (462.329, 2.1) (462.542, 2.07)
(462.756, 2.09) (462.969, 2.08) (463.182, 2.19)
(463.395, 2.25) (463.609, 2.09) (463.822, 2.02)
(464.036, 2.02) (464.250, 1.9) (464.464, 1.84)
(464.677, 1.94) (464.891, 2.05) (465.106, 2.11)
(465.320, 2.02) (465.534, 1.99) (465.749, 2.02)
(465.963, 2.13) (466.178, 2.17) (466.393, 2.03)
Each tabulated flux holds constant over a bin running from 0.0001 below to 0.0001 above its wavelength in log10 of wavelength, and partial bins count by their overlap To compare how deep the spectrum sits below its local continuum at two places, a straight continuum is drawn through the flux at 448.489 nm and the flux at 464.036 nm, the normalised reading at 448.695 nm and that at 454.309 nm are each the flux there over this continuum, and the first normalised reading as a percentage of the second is 97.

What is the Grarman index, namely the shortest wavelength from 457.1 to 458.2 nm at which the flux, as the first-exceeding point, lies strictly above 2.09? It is 457.248 nm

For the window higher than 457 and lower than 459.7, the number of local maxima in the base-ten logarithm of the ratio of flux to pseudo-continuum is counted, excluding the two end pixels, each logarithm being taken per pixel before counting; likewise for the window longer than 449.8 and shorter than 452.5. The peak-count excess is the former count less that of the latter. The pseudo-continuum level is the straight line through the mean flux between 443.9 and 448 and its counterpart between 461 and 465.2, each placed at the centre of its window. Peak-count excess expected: -2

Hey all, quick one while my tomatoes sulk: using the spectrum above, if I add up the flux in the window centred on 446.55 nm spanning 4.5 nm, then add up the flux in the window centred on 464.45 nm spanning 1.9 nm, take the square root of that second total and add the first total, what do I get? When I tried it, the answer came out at 47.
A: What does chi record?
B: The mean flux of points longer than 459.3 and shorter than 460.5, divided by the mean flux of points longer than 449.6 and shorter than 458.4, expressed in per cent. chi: 103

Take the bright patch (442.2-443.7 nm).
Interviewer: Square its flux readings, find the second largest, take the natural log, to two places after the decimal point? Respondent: 1.34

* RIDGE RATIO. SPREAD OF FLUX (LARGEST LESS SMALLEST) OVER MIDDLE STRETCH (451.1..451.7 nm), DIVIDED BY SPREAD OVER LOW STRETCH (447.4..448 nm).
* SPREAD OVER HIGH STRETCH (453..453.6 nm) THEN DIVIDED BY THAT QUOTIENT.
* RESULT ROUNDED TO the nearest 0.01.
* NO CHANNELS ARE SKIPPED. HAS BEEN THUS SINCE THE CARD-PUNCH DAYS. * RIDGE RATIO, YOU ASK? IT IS 0.24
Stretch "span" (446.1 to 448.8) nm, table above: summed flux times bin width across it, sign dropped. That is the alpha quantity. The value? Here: 5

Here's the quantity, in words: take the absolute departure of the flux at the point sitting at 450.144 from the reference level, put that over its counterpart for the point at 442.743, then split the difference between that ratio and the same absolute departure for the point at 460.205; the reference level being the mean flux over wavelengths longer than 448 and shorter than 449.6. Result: 1.4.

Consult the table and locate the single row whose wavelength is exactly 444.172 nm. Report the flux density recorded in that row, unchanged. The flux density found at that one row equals 1.87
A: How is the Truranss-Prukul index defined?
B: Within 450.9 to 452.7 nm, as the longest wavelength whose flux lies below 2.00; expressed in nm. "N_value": 452.639 nm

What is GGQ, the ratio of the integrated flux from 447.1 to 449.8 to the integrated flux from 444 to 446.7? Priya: 1.05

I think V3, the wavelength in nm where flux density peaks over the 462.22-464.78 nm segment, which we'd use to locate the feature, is 463.395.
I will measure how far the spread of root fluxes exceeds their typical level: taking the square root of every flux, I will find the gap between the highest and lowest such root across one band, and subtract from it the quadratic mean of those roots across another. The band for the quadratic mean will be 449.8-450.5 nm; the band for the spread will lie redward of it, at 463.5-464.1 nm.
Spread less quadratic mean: -1.42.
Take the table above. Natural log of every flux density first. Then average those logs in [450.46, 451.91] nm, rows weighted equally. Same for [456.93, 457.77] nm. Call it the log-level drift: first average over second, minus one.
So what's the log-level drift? 0.01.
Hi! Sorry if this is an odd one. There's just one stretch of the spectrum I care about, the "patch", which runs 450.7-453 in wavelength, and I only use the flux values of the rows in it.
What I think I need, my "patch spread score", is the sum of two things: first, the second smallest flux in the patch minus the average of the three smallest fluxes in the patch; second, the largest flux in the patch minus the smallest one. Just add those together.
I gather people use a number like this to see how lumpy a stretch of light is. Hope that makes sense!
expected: 0.34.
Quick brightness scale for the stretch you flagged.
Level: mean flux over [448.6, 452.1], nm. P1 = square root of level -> 1.43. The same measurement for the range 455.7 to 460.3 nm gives 1.44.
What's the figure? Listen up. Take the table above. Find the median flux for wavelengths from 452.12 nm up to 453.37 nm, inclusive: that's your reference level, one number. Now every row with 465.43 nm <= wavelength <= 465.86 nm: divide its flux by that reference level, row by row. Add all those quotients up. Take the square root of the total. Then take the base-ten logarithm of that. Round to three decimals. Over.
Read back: 0.157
